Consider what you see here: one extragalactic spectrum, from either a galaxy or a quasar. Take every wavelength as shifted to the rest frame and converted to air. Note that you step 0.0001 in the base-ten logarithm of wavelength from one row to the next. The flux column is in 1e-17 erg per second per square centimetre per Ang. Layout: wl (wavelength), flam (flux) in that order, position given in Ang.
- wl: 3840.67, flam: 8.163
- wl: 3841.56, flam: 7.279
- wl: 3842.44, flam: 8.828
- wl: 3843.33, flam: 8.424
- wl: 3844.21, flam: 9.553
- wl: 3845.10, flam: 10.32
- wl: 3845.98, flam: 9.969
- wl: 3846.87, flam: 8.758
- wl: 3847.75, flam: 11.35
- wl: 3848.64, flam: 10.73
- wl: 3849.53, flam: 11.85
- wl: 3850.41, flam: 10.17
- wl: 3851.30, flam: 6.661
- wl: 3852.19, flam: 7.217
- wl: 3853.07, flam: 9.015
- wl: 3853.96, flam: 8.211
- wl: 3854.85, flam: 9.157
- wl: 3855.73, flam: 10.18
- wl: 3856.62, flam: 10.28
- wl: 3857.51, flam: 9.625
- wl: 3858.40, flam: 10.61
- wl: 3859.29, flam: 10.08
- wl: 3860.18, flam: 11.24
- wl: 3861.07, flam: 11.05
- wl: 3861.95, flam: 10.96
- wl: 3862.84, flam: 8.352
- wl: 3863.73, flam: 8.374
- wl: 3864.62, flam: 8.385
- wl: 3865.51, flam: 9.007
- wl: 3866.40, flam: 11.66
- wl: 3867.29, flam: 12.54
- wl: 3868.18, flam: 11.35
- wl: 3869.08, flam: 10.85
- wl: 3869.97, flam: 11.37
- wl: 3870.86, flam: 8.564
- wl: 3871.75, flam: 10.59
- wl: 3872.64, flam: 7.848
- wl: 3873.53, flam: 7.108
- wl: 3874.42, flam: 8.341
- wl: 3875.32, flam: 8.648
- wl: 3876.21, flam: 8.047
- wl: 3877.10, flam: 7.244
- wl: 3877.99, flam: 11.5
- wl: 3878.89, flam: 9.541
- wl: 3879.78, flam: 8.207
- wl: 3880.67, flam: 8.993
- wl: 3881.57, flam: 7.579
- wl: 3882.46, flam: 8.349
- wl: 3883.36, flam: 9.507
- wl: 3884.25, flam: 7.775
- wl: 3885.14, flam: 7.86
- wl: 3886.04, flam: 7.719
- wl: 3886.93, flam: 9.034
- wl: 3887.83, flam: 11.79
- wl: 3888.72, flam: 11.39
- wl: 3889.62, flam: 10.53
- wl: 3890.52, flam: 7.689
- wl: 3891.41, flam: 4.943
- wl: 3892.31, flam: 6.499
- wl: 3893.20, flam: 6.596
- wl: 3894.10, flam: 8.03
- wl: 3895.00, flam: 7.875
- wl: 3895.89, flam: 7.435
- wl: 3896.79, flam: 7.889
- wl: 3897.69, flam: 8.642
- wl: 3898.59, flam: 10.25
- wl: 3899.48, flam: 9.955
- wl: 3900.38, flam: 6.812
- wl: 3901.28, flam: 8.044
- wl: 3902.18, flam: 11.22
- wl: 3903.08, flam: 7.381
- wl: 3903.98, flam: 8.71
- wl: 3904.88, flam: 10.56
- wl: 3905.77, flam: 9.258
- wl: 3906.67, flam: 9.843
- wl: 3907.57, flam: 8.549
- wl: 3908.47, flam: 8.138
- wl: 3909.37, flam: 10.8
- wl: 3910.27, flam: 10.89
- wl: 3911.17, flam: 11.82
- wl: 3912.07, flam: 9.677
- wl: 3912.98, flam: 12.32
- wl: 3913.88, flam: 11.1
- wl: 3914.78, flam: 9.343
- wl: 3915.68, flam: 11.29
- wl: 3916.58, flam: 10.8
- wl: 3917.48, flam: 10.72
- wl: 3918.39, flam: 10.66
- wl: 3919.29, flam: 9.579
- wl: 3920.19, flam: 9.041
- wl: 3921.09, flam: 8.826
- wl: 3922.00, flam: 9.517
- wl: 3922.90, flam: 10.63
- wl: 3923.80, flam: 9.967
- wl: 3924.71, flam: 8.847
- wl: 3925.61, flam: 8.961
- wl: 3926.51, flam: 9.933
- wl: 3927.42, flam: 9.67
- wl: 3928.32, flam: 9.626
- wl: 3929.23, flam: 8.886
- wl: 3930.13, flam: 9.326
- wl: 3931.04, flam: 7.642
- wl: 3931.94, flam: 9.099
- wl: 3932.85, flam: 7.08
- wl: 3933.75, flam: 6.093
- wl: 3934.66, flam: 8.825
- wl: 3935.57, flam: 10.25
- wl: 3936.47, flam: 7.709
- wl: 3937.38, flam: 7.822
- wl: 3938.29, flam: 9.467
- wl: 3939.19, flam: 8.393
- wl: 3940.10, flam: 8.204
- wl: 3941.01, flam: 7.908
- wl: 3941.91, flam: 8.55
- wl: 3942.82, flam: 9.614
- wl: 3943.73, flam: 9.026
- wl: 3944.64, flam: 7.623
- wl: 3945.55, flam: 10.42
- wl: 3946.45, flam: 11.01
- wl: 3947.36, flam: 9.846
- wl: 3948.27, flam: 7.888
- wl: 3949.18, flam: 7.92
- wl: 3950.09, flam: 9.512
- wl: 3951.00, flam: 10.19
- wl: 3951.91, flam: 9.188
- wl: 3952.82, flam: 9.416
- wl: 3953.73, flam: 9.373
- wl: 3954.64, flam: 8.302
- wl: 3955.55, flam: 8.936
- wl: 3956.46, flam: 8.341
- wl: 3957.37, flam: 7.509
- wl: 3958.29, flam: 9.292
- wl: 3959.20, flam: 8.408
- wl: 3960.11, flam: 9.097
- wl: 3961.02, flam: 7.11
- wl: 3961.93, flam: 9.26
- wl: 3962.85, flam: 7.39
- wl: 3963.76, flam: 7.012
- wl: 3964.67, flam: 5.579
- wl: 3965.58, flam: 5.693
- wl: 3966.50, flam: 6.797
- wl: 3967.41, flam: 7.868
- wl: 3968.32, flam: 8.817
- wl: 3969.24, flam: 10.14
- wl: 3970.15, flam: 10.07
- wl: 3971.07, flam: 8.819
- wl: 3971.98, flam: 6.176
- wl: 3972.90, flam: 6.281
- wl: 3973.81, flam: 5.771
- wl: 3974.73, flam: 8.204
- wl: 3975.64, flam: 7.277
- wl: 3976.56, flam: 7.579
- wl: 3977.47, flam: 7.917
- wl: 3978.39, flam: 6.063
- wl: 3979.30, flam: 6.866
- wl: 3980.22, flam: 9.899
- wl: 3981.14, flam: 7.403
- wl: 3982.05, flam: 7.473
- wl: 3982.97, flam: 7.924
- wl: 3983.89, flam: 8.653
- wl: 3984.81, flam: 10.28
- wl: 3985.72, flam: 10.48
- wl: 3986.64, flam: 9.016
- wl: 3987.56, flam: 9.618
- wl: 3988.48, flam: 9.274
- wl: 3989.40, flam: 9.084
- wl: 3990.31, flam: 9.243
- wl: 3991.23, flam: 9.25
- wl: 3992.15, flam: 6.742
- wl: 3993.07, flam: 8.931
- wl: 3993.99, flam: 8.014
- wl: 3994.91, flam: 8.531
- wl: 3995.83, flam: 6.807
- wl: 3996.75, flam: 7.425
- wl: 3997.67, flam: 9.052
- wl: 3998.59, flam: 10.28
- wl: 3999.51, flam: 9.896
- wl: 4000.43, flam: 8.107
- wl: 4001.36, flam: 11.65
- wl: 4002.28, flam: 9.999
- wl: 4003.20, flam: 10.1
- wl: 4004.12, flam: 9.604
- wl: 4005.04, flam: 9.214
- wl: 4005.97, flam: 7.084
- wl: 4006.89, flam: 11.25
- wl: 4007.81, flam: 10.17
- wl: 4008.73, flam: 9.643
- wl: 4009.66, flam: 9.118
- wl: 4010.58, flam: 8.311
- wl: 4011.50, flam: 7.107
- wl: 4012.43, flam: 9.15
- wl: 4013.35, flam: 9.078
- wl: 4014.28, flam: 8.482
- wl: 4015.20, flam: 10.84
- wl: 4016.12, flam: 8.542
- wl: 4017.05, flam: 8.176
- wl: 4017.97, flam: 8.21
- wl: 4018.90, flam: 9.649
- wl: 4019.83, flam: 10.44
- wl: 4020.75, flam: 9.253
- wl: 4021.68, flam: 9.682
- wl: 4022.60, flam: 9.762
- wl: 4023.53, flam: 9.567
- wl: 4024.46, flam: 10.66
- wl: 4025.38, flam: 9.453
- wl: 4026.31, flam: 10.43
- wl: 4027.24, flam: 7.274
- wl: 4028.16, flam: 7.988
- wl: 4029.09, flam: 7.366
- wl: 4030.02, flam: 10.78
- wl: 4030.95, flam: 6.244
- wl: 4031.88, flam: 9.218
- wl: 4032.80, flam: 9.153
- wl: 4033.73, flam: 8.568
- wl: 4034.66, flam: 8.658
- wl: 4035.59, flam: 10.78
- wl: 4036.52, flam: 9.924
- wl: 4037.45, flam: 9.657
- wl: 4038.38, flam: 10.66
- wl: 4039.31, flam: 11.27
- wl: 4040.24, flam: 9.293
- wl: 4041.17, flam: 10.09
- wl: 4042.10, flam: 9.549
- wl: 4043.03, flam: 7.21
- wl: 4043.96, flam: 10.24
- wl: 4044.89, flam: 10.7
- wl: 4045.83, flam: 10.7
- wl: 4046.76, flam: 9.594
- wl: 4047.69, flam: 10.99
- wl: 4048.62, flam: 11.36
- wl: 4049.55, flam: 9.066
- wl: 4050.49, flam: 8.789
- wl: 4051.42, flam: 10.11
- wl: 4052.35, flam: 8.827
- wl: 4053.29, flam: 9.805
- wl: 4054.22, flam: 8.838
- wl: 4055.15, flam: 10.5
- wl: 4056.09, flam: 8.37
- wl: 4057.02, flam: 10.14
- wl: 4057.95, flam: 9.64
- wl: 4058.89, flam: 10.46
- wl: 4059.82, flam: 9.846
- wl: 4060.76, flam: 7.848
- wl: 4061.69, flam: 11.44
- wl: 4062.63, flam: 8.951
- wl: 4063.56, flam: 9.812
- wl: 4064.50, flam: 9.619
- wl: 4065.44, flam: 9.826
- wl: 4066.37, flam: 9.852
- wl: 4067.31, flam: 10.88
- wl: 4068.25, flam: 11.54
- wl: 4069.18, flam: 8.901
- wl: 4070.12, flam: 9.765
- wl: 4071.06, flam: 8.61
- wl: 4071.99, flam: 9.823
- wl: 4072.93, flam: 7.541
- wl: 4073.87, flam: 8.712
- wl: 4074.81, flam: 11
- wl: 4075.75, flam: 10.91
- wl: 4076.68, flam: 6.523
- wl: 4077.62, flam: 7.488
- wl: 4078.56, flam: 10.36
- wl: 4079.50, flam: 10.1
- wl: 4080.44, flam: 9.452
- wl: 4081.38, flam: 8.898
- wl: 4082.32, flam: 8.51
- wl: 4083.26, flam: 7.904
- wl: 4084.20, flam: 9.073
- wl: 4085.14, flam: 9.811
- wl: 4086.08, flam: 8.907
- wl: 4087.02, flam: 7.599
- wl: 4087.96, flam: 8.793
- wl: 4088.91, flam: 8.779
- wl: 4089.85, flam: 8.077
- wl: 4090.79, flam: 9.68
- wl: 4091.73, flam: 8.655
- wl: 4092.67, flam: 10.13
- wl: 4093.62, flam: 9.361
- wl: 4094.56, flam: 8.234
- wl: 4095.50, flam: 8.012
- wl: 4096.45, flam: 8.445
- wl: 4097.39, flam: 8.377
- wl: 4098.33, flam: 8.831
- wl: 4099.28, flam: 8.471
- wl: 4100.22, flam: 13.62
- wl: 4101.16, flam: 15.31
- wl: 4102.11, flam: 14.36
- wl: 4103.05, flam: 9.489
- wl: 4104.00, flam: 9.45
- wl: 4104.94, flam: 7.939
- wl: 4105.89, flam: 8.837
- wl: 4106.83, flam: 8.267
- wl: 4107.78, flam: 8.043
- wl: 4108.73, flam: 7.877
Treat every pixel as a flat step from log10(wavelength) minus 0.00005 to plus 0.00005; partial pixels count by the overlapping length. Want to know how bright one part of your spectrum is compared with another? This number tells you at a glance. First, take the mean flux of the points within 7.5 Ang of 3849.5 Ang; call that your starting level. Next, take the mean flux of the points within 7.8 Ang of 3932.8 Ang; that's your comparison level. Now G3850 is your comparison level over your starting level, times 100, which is 91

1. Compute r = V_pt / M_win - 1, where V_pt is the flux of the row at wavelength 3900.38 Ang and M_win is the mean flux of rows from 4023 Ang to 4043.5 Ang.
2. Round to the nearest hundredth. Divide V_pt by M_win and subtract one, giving -0.26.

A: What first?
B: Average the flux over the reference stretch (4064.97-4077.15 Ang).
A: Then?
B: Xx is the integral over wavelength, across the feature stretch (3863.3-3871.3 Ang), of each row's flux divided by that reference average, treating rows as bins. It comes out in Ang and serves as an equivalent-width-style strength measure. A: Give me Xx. 8.6 Ang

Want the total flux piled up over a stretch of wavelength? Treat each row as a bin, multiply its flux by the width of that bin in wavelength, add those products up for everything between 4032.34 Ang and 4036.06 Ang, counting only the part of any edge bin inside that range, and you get 35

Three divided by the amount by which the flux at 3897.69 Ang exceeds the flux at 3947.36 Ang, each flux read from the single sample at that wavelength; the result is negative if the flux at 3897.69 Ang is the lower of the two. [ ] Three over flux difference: -2.5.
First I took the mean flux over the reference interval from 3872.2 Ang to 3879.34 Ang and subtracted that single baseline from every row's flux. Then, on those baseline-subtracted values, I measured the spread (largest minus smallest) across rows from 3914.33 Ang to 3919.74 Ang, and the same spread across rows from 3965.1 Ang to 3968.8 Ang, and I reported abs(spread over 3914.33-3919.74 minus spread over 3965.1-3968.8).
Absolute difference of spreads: 1.2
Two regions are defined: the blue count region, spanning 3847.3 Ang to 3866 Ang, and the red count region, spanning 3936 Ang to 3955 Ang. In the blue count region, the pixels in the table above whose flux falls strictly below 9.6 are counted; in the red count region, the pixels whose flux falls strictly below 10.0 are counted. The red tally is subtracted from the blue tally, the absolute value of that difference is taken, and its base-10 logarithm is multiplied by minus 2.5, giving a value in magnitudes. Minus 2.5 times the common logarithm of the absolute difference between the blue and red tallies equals -2.39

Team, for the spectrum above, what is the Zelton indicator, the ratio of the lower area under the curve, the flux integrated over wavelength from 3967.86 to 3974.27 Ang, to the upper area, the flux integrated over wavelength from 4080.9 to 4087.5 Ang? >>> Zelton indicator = 0.90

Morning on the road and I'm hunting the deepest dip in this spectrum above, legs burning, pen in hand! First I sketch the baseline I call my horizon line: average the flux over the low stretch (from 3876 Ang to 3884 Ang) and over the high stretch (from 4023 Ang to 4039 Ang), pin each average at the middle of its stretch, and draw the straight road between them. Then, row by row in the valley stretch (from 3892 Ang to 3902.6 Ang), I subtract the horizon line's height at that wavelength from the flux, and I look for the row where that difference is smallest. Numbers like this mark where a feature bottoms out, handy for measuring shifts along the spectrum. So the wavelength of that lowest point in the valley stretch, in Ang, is 3892.31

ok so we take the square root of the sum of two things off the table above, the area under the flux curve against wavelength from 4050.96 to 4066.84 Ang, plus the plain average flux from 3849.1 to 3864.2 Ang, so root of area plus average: 12.8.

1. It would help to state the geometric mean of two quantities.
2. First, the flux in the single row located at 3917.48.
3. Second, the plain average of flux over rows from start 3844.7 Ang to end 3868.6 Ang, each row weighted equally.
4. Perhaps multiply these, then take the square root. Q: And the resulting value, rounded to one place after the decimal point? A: 10.3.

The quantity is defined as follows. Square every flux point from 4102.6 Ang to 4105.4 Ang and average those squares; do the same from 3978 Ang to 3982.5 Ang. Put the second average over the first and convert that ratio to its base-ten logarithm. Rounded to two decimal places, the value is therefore -0.14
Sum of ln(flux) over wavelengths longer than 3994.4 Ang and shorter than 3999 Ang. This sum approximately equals 11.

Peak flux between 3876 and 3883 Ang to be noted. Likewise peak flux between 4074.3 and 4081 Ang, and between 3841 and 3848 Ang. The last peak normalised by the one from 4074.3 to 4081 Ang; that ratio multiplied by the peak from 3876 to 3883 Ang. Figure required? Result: 11.9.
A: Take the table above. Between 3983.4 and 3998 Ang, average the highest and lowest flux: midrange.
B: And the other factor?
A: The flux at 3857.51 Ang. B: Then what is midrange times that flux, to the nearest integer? 83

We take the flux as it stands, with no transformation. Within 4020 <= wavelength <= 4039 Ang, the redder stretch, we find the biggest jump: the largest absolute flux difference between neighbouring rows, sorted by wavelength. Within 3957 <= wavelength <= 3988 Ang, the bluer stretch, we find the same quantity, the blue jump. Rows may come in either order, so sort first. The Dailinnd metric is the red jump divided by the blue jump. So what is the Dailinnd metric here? 1.5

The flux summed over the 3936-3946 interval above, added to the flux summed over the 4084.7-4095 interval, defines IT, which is 193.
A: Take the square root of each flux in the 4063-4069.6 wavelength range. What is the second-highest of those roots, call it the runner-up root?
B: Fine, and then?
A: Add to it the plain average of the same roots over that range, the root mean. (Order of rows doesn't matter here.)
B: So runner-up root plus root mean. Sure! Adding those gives 6.47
